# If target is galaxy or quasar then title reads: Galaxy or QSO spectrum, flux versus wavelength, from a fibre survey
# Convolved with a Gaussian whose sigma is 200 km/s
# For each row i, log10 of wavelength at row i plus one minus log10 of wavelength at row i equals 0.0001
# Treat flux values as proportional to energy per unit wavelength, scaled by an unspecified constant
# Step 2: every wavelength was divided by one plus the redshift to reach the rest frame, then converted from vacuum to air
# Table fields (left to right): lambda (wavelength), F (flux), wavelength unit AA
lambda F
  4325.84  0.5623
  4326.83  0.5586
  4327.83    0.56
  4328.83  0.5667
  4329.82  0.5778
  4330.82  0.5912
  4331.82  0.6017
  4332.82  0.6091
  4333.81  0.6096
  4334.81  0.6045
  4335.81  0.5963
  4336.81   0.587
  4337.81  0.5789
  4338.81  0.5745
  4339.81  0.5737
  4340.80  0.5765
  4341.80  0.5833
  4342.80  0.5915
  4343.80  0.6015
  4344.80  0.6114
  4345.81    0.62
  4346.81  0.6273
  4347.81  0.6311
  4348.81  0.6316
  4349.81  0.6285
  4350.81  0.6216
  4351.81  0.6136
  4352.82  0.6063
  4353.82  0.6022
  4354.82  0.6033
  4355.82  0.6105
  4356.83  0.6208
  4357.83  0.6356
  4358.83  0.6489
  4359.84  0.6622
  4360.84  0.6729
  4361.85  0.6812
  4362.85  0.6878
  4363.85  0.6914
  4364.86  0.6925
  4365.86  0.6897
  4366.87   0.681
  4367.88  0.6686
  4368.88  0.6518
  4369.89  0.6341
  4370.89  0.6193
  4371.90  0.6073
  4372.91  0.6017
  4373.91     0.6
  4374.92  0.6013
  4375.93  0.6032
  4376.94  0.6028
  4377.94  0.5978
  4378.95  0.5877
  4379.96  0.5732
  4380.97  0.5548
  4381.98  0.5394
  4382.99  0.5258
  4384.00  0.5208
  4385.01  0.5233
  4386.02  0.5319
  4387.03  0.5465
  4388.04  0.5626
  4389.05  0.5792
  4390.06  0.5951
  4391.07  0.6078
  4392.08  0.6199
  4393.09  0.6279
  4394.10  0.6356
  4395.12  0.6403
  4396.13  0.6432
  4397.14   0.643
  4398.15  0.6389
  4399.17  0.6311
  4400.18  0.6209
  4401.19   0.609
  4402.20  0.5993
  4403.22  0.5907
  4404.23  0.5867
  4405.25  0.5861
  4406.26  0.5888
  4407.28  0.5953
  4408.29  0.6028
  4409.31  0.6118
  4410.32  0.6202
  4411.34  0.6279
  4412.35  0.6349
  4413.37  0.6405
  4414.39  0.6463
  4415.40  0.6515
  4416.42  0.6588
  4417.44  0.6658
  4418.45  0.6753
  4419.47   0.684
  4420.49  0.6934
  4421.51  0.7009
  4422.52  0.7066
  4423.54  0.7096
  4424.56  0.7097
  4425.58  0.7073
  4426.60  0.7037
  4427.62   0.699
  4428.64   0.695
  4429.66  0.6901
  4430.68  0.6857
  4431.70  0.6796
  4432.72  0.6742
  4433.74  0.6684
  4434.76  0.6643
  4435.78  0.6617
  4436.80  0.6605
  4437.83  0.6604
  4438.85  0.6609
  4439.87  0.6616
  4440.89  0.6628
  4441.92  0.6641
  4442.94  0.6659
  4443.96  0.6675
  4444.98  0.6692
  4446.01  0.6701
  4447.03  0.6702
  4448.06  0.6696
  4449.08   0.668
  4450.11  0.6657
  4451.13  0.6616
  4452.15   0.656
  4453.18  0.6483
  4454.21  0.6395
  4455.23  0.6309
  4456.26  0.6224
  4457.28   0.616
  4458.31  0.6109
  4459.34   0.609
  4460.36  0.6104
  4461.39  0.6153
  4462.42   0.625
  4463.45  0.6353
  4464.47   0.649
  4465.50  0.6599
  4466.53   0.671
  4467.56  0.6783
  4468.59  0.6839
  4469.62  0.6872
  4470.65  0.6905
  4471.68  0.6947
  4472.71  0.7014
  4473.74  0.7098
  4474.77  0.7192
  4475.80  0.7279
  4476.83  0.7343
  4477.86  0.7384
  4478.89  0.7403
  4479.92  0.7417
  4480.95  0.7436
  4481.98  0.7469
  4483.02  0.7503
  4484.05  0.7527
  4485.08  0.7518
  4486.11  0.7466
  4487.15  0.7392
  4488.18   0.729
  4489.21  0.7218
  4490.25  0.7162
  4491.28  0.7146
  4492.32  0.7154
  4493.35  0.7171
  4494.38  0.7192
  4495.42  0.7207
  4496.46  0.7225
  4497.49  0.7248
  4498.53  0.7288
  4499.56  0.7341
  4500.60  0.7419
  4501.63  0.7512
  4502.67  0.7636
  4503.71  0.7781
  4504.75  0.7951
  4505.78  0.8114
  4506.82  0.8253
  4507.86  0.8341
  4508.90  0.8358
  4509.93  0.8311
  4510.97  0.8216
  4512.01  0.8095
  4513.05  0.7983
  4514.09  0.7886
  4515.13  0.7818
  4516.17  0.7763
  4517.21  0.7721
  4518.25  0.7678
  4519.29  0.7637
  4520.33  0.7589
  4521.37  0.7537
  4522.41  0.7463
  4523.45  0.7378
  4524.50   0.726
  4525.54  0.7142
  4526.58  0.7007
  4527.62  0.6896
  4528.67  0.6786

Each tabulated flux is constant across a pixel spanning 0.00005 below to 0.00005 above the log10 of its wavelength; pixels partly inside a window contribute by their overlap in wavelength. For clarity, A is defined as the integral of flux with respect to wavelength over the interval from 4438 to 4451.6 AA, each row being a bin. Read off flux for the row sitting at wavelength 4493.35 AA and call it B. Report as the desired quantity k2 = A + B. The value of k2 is 9.8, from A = 9.06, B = 0.7171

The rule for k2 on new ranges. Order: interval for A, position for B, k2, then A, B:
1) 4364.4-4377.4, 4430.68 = 8.9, 8.25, 0.6857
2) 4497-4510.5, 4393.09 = 11.2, 10.55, 0.6279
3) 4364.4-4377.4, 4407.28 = 8.8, 8.25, 0.5953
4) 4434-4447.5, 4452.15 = 9.6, 8.97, 0.656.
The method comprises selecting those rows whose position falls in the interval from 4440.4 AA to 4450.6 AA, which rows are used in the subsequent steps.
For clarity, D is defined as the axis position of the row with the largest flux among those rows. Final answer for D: 4447.03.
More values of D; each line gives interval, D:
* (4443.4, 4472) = 4471.68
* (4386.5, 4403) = 4396.13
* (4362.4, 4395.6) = 4364.86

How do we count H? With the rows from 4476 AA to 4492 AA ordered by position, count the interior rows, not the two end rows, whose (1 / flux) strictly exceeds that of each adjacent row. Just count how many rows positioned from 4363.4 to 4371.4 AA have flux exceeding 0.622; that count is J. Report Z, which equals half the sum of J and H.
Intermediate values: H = 0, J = 7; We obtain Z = 3.5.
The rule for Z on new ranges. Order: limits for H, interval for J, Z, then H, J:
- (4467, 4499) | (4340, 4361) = 4.5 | 1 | 8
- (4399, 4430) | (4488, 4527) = 19.5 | 1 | 38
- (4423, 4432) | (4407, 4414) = 1.5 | 0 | 3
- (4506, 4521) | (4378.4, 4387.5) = 0.0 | 0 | 0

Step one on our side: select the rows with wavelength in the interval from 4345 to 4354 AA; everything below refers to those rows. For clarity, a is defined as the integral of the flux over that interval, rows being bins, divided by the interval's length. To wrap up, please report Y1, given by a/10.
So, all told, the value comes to 0.062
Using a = 0.62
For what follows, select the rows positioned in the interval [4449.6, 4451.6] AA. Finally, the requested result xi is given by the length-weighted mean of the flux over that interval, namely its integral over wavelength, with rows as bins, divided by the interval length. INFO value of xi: 0.665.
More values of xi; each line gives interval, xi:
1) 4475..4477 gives 0.729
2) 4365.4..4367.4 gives 0.682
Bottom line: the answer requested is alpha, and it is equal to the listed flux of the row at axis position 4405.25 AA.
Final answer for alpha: 0.5861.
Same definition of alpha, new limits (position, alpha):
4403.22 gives 0.5907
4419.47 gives 0.684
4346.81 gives 0.6273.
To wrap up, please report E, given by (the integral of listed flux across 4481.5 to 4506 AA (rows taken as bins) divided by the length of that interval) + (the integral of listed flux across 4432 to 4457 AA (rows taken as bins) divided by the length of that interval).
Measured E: 1.40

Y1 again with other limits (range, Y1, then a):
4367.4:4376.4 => 0.062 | 0.62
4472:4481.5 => 0.073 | 0.73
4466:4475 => 0.069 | 0.69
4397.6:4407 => 0.061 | 0.61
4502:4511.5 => 0.081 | 0.81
